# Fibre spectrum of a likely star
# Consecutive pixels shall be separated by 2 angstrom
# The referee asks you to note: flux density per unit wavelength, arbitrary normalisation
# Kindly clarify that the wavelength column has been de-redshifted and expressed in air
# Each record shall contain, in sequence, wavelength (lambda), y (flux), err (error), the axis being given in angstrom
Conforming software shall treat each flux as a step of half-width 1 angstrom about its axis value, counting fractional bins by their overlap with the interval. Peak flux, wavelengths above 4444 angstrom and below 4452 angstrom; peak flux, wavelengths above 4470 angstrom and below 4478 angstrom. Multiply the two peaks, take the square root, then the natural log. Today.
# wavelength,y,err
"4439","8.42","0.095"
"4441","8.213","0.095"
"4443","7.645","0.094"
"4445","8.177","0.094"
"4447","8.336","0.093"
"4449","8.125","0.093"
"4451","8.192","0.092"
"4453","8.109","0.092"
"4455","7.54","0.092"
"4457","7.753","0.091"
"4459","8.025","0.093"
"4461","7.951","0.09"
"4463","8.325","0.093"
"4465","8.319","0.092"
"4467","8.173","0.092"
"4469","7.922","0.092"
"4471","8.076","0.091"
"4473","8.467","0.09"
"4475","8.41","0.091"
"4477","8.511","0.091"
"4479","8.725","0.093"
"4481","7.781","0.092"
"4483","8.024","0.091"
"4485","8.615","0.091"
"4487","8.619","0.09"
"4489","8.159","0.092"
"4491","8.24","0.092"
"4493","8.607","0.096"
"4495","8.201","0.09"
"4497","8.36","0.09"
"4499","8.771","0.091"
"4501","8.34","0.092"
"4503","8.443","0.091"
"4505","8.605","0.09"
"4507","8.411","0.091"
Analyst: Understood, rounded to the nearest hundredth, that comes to 2.13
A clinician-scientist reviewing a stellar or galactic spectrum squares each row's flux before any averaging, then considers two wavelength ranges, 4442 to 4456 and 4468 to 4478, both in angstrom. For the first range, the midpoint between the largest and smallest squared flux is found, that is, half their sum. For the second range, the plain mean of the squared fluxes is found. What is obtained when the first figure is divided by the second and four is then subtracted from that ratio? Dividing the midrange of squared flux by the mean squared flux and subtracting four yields -3.079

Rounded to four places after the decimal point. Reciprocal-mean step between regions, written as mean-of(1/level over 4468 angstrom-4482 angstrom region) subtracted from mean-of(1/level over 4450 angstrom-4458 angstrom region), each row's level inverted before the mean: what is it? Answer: 0.0057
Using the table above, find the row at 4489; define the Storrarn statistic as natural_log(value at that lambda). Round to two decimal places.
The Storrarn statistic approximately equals 2.10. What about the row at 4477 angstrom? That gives 2.14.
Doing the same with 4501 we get 2.12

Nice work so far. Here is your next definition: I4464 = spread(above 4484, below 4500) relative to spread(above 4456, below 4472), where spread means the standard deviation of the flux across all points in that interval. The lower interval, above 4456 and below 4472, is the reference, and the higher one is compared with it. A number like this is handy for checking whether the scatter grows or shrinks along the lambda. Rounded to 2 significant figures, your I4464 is 1.2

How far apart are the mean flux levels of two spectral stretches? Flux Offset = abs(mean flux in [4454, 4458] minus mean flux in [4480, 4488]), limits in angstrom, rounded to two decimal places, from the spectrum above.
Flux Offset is 0.61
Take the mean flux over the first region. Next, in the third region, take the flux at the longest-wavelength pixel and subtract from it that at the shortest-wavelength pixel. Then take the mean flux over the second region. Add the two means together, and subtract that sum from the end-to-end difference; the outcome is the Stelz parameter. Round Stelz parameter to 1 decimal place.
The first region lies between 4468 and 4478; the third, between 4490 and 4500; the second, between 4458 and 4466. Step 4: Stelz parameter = -15.9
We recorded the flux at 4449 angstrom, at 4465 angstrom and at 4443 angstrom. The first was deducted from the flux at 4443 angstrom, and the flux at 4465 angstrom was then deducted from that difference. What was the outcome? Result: -8.8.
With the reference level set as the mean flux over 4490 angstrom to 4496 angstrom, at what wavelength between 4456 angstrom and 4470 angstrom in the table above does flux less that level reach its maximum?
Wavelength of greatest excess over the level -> 4463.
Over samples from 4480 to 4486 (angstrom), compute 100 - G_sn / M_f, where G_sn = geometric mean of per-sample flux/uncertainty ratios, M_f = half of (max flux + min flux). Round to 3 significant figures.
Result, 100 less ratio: 89.1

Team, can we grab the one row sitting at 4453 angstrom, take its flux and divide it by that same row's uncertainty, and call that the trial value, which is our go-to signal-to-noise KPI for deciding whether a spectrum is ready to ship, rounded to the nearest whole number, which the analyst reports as 88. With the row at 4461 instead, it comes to 88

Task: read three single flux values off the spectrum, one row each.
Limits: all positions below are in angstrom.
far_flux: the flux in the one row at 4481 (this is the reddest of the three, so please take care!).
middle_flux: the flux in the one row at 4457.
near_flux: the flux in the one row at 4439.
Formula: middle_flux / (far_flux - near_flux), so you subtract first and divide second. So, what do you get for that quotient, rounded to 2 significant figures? -12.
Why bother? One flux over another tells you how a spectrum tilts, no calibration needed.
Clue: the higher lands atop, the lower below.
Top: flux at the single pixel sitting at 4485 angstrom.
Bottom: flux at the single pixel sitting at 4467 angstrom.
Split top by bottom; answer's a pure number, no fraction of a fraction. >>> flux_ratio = 1.05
